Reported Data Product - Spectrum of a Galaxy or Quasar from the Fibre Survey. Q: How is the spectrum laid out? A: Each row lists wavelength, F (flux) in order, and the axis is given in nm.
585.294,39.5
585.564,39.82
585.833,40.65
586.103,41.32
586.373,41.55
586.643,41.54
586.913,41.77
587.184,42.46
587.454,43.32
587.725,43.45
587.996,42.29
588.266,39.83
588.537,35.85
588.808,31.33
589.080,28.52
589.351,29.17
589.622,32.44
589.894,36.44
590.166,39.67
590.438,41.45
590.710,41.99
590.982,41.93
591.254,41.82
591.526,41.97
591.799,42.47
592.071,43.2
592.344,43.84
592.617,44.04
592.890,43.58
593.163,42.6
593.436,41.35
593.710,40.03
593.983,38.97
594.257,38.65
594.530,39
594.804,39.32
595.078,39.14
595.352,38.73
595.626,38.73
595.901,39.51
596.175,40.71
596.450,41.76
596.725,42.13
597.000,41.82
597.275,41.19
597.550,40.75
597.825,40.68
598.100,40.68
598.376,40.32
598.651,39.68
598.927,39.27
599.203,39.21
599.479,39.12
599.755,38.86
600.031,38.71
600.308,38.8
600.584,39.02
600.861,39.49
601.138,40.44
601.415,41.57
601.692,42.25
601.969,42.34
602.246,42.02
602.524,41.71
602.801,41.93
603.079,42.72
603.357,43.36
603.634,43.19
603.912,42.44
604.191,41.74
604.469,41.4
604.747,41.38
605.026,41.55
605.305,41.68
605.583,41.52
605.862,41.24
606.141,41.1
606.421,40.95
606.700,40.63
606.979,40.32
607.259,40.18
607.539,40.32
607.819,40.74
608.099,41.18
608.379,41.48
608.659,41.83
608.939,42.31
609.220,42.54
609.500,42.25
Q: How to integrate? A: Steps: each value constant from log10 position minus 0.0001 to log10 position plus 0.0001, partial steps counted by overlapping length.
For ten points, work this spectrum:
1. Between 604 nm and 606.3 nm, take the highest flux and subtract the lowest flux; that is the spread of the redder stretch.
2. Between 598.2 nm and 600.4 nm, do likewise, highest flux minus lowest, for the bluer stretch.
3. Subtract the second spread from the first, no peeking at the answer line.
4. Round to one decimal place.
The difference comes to -1.0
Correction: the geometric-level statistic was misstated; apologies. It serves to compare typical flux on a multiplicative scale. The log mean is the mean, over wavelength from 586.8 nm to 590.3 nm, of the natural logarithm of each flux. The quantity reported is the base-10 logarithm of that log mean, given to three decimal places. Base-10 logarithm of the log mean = 0.558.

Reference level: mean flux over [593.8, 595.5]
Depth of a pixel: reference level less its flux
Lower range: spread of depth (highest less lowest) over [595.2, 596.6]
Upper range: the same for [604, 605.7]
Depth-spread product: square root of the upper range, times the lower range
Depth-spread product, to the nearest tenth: 1.8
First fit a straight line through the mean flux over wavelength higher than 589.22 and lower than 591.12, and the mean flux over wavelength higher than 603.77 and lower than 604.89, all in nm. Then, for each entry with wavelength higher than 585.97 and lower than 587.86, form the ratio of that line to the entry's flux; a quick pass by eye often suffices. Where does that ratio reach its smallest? 587.725 nm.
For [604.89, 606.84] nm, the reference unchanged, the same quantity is 605.305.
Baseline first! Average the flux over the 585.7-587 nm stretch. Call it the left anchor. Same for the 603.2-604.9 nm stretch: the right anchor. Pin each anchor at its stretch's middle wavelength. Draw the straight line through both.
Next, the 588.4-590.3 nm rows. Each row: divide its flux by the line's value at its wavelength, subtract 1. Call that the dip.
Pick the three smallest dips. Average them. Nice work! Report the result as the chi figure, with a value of -0.285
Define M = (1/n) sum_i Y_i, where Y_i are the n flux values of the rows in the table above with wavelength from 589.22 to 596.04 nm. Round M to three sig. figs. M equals 40.0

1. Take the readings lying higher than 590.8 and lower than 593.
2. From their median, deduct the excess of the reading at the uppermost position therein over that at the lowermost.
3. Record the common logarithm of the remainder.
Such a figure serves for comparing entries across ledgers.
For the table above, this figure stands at 1.61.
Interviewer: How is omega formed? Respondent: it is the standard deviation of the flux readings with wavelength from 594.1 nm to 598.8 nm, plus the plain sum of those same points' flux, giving 684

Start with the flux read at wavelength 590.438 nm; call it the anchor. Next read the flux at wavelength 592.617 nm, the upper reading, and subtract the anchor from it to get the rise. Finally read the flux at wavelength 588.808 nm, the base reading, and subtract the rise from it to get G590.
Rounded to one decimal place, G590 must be 28.7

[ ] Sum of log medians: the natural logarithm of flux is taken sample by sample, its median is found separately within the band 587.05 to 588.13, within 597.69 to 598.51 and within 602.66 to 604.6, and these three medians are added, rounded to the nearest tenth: 11.2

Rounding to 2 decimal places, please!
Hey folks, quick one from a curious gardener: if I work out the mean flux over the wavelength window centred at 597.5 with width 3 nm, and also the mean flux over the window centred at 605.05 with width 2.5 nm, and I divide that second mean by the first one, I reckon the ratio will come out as 1.02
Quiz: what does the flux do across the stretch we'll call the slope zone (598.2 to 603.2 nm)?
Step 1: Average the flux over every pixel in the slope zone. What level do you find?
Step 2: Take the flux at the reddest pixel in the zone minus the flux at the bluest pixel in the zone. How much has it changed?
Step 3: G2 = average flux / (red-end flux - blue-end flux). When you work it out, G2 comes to 17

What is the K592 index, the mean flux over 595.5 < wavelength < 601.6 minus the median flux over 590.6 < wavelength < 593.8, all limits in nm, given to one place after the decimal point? -2.1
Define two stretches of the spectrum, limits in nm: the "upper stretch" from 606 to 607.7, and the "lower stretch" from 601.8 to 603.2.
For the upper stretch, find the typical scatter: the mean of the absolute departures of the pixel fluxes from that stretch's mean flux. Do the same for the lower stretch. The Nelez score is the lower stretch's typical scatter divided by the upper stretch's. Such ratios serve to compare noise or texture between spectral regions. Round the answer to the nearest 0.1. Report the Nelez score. 1.0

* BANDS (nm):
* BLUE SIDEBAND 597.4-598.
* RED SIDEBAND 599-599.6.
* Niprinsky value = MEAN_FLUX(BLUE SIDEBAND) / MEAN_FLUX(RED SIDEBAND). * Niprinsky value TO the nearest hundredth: 1.04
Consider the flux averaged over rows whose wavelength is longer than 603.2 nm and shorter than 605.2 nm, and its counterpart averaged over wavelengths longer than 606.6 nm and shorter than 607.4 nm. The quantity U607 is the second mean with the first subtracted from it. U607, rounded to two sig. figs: -1.8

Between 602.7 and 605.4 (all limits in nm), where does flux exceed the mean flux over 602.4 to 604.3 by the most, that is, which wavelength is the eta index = 603.357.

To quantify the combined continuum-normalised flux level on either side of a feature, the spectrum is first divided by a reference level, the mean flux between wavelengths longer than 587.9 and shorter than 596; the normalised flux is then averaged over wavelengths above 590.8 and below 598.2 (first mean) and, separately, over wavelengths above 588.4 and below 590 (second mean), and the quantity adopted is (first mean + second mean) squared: 3.49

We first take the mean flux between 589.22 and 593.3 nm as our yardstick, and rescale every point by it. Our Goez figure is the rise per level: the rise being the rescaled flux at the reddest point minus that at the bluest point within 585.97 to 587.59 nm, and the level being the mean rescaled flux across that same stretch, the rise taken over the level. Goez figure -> 0.048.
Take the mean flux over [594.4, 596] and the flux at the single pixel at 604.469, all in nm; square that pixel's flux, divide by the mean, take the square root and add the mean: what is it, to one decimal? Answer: 45.7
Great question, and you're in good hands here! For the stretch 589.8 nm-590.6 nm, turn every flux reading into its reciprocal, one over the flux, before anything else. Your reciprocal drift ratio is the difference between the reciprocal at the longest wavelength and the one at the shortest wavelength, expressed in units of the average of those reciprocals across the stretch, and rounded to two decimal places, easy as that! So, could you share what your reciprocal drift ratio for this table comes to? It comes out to -0.13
